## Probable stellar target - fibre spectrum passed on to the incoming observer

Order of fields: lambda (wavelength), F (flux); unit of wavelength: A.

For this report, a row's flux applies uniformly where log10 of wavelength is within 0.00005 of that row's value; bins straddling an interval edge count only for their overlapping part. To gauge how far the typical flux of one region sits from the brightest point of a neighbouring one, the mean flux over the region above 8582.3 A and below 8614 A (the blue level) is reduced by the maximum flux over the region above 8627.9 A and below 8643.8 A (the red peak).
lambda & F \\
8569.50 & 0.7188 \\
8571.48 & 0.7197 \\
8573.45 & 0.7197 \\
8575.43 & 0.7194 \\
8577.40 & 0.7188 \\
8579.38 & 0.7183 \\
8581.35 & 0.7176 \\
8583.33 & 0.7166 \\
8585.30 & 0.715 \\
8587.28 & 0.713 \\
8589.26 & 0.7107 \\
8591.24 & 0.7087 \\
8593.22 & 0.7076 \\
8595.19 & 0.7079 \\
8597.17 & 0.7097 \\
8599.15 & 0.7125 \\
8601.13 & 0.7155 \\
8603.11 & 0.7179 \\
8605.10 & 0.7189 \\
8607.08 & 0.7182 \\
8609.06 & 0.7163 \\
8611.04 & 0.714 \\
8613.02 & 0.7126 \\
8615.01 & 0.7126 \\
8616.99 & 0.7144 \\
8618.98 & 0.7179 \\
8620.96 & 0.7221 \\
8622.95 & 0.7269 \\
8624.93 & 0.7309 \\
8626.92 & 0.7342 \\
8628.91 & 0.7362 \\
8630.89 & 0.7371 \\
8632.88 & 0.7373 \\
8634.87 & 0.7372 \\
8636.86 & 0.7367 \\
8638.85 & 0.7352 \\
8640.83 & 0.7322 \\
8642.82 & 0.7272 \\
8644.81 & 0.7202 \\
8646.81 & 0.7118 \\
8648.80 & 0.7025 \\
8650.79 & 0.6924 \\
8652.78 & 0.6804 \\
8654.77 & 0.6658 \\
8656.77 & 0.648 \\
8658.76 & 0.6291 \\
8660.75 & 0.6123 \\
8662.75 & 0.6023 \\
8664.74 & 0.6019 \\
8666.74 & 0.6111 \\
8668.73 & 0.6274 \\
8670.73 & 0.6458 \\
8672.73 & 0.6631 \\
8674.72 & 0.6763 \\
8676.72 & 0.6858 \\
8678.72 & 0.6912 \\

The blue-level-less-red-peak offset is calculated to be -0.024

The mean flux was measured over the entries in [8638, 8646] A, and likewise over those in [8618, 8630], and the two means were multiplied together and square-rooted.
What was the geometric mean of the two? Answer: 0.728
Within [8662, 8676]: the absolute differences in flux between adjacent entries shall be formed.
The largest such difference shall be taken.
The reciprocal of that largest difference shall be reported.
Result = 54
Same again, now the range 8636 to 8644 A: 200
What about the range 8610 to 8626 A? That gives 208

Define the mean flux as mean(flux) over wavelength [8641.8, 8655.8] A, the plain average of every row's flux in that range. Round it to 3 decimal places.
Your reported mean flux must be 0.700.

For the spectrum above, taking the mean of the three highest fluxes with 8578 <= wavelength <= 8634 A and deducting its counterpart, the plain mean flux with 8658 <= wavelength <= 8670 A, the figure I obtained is 0.12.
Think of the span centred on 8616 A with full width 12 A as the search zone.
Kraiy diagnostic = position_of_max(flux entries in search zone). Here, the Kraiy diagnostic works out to 8620.96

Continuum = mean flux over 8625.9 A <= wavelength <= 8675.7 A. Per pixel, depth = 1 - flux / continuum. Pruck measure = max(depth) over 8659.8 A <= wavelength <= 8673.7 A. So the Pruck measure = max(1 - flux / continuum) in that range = 0.12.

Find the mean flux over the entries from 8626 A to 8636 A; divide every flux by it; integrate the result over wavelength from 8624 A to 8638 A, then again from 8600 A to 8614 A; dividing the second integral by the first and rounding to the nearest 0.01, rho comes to 0.97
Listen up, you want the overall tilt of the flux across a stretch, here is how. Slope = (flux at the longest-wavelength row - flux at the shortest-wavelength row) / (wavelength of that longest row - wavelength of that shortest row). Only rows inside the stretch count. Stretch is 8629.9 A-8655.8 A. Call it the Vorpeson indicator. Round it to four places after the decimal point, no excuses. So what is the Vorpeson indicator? -0.0030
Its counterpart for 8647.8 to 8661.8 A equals -0.0075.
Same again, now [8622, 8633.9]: 0.0010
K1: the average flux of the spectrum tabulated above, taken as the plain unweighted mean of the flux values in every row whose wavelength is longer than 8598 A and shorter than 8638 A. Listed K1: 0.723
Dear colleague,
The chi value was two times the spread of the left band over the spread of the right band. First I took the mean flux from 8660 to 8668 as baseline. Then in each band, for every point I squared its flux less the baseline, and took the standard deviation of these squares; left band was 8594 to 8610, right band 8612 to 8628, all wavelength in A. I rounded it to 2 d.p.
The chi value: 0.90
